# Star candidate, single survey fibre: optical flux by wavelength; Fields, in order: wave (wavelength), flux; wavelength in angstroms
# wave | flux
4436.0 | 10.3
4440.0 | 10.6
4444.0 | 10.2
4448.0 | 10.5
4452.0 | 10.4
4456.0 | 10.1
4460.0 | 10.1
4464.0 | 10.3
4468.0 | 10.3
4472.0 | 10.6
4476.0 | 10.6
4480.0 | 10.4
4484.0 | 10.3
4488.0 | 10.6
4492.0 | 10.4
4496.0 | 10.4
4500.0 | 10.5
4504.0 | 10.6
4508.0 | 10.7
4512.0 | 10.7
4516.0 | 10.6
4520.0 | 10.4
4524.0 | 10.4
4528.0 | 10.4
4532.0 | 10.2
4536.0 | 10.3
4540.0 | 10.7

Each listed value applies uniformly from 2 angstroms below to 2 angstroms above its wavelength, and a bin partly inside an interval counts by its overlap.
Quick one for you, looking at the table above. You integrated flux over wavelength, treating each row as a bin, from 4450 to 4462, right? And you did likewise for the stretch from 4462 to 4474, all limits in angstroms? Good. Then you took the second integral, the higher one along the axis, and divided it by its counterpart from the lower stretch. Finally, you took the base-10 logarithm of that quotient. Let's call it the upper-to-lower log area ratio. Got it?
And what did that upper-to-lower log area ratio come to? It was 0.0084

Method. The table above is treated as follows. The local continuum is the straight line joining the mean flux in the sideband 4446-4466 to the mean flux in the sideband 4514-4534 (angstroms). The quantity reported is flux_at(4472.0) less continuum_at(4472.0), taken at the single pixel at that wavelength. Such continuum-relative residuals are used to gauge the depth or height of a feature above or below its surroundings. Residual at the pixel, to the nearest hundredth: 0.29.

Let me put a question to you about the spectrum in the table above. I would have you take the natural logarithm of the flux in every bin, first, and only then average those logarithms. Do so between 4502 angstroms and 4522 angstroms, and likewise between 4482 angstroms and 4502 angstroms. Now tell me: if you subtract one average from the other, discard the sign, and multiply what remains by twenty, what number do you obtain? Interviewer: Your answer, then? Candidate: 0.30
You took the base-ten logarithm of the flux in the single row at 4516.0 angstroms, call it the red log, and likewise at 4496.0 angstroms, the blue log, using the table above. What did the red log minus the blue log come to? 0.0083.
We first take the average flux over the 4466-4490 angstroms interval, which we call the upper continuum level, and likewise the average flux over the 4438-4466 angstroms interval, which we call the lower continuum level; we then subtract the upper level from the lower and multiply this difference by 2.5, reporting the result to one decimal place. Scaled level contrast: -0.4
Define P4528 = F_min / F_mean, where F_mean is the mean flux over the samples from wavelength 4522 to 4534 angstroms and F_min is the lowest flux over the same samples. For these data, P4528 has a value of 0.987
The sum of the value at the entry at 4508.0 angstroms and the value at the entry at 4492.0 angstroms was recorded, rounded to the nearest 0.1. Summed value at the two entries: 21.1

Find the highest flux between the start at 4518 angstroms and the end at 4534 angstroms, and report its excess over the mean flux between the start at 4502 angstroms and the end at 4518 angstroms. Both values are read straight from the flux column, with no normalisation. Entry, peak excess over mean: -0.25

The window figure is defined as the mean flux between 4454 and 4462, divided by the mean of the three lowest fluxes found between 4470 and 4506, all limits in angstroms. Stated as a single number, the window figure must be 0.97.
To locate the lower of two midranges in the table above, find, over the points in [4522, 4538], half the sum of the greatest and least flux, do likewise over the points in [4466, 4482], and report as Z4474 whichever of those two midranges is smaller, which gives 10.3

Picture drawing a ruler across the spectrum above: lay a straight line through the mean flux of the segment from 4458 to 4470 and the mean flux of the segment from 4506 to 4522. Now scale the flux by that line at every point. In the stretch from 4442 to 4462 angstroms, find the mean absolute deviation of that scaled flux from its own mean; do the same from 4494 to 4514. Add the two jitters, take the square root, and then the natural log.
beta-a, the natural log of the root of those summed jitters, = -1.89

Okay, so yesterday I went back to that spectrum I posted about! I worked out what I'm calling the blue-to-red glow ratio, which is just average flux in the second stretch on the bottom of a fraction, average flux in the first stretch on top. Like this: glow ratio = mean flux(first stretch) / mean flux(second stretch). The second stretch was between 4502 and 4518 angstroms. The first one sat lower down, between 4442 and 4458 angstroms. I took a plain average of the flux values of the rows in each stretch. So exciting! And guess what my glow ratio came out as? 0.967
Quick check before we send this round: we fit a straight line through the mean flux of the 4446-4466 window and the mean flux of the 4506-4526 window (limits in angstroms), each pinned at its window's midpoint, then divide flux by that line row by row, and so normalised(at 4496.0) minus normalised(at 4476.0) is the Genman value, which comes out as -0.028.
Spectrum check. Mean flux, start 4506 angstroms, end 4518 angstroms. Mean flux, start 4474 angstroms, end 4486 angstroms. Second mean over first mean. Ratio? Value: 0.98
